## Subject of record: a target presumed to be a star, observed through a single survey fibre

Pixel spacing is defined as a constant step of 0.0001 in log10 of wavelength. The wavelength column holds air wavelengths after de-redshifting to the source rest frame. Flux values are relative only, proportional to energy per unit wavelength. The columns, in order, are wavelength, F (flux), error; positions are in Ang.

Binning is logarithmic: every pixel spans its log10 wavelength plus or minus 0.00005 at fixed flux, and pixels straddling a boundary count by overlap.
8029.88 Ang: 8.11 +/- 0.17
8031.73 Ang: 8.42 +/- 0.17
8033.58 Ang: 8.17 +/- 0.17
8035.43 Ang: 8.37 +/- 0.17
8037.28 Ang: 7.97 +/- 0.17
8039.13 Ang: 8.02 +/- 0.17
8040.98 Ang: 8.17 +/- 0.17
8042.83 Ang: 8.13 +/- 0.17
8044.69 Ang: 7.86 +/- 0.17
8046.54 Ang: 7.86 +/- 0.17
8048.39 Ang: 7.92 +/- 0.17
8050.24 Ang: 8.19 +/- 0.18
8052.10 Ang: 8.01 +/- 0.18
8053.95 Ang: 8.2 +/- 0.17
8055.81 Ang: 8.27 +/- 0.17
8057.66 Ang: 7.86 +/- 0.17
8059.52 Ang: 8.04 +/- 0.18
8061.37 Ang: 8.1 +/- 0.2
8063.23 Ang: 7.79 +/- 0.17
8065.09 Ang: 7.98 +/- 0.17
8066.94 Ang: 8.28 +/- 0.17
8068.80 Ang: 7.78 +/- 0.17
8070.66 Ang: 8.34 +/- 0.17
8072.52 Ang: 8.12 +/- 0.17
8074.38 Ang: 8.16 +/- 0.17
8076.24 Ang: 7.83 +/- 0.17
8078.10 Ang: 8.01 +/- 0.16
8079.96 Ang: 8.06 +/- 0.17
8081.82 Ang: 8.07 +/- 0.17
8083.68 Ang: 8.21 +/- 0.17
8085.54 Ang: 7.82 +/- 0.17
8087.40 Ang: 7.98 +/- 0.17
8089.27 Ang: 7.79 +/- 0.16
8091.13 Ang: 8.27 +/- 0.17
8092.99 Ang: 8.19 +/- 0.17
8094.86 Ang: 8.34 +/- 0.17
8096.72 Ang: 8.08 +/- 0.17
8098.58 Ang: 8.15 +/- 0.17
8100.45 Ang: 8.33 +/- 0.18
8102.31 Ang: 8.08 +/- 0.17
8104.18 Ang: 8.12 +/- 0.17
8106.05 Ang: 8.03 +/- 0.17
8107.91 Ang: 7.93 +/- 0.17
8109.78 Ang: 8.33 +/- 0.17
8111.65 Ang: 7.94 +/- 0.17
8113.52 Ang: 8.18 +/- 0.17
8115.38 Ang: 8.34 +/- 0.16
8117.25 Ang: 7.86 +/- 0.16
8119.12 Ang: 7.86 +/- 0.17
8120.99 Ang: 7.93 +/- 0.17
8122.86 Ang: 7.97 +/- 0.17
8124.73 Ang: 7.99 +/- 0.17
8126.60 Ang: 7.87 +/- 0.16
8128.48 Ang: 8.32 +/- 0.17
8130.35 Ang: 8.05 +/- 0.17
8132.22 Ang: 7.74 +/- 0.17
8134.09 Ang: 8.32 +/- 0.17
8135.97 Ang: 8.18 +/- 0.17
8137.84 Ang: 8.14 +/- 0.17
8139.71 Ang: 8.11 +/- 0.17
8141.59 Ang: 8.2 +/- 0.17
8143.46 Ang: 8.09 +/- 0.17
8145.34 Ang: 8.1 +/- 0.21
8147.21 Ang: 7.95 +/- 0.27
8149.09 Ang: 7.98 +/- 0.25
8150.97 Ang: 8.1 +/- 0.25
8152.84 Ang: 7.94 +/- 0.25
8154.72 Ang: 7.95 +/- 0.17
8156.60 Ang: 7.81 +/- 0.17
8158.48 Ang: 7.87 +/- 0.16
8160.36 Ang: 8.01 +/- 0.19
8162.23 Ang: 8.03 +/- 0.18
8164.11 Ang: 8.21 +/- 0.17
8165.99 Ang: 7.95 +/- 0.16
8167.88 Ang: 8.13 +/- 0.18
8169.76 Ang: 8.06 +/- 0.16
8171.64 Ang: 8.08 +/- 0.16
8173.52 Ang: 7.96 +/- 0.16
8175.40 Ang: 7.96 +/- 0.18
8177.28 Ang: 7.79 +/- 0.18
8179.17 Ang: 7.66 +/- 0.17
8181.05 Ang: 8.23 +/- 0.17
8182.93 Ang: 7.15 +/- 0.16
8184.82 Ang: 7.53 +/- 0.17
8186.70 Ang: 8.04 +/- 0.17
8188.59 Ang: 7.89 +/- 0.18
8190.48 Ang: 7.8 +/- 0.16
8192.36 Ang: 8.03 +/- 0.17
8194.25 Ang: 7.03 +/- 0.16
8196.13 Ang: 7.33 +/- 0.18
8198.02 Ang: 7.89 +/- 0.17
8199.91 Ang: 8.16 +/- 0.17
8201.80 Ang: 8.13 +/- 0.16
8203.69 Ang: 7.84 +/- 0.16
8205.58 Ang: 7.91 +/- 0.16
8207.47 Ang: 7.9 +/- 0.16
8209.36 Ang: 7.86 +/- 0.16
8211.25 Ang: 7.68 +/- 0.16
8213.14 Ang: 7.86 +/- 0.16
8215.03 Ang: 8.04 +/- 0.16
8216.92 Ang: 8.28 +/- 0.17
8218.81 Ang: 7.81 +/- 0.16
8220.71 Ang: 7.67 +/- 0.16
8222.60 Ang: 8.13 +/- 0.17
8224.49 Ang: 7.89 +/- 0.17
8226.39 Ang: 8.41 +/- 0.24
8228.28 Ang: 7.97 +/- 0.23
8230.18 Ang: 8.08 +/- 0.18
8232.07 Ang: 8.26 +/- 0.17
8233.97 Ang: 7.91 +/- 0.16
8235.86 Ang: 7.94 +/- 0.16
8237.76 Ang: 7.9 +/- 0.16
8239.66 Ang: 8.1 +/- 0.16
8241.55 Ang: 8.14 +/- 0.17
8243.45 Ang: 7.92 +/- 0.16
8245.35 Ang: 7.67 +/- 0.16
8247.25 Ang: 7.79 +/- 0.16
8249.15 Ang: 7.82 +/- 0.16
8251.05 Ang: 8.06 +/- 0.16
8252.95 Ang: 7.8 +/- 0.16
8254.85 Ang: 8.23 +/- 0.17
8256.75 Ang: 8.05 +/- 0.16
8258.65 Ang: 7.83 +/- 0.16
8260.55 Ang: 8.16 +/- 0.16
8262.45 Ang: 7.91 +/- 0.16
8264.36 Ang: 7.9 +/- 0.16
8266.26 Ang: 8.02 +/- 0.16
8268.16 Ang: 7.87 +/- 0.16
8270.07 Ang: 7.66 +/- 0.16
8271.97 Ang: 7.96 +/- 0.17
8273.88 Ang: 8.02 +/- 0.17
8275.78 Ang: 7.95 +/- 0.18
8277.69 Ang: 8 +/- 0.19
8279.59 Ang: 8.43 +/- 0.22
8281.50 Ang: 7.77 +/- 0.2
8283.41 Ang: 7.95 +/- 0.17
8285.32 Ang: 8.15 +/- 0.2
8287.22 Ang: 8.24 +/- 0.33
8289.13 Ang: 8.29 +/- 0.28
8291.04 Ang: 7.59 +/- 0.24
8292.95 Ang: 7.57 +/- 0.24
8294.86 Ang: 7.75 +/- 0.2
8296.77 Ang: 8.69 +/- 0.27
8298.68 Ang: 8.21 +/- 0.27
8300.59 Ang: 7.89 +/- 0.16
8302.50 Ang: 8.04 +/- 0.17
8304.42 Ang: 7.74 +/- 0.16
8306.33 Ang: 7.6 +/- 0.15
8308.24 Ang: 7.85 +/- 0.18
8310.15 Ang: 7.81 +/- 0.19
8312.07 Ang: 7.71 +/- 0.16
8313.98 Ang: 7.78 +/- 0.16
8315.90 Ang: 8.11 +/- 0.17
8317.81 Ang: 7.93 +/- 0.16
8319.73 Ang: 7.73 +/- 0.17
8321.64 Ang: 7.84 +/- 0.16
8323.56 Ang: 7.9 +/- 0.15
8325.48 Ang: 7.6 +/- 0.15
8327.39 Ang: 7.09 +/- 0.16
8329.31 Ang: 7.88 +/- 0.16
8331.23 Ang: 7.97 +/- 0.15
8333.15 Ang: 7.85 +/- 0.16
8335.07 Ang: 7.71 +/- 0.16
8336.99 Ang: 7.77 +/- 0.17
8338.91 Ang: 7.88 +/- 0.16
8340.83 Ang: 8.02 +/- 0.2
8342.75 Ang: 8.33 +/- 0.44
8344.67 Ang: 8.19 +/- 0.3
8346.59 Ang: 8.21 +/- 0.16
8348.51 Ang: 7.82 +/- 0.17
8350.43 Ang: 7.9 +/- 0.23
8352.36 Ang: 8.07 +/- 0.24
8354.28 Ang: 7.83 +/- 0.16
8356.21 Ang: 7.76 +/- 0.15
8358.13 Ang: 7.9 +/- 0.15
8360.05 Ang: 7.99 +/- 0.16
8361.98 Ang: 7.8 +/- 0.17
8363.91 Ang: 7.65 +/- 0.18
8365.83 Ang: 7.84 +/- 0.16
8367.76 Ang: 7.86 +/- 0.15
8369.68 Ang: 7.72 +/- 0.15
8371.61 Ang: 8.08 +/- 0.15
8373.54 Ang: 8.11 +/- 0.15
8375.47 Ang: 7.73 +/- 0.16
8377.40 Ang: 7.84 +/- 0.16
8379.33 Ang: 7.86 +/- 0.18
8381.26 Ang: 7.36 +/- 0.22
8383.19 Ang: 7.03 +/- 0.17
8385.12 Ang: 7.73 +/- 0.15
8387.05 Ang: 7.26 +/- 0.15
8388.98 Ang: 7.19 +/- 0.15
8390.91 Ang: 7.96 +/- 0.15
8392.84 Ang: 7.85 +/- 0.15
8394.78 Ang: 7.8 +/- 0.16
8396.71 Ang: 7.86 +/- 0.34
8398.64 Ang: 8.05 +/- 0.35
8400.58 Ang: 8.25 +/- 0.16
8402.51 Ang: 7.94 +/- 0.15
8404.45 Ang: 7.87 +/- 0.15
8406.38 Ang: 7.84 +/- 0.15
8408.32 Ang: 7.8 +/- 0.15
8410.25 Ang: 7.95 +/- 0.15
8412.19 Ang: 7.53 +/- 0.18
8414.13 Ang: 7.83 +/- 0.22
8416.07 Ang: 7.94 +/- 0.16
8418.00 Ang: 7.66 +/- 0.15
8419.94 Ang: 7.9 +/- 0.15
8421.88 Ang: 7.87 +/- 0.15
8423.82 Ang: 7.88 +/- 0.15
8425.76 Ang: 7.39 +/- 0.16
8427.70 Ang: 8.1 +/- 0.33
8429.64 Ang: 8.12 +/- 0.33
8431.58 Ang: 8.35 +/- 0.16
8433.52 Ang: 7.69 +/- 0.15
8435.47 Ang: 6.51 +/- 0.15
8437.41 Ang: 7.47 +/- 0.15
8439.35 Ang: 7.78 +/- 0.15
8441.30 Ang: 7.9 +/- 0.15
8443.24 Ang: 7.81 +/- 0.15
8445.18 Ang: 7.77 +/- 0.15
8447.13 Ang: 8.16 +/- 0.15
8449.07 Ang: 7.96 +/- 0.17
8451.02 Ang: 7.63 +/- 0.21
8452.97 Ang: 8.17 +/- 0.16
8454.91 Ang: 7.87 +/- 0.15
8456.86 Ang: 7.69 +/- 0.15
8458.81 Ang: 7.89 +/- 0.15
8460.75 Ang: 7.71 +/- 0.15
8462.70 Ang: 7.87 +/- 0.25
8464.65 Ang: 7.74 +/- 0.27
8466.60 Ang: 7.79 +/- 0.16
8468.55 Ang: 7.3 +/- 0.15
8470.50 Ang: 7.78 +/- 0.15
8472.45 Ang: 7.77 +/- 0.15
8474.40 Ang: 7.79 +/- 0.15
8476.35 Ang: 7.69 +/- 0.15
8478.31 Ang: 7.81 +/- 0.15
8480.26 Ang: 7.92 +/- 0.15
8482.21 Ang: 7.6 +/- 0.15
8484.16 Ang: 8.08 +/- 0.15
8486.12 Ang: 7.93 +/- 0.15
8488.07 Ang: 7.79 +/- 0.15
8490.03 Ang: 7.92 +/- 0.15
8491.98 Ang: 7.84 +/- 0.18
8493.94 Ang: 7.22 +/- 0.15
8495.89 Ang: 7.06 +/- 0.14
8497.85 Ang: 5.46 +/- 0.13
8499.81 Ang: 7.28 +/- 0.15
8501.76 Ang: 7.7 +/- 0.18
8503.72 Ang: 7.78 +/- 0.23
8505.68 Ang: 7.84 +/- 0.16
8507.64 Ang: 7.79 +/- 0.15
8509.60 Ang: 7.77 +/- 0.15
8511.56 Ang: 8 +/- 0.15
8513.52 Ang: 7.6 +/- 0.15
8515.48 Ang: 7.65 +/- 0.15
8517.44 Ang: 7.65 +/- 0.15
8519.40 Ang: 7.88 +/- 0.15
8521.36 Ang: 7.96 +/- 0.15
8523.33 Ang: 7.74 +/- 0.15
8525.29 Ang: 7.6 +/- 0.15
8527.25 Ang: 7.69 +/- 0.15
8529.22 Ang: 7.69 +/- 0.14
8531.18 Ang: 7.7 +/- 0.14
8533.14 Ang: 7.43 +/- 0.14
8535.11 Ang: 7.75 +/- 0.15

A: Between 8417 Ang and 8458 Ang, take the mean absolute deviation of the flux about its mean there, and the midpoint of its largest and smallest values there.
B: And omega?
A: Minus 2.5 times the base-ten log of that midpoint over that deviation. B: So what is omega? -3.7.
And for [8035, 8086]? -4.4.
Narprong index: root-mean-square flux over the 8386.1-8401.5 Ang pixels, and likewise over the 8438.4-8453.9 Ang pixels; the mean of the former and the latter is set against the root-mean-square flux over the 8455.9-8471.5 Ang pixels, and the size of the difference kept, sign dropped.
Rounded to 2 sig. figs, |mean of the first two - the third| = 0.12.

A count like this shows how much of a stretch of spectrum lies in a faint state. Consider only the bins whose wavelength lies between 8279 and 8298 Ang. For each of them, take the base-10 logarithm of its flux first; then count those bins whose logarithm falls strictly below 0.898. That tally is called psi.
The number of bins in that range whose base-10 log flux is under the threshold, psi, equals 4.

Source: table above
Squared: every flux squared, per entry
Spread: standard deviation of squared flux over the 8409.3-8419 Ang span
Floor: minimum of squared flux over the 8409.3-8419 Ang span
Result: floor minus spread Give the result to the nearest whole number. 54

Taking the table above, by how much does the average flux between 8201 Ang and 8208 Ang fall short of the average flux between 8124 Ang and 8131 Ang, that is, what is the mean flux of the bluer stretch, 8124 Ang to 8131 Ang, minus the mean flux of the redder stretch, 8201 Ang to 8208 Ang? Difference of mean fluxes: 0.11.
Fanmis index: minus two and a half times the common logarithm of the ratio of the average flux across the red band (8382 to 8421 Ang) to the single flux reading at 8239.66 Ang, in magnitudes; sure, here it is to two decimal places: 0.05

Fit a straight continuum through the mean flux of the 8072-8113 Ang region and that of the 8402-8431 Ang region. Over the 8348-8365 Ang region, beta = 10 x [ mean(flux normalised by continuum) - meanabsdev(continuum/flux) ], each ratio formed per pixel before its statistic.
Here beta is 9.84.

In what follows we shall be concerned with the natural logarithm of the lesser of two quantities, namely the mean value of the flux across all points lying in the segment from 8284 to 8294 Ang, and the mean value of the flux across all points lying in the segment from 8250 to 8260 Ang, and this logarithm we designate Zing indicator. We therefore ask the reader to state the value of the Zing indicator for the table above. 2.08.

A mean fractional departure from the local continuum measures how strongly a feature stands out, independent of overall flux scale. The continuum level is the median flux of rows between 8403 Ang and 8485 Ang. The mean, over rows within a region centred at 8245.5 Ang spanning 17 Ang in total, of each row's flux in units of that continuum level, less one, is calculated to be 0.013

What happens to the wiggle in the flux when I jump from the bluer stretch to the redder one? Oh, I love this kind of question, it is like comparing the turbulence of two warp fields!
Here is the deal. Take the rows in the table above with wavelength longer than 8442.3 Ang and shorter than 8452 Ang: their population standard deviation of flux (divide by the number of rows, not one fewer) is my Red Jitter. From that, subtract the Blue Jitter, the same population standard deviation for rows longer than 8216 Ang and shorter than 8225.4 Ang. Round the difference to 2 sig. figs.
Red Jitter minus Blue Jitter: -0.040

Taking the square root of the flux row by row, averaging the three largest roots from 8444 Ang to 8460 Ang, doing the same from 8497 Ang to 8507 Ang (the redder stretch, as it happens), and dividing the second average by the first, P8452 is 0.980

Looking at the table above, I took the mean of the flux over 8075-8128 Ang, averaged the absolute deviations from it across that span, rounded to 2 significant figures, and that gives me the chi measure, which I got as 0.14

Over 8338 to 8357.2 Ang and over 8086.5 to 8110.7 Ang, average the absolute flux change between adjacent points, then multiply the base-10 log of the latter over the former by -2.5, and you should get -0.1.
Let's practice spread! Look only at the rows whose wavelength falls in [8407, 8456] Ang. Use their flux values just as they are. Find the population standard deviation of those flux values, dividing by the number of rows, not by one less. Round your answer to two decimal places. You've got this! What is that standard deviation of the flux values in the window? 0.34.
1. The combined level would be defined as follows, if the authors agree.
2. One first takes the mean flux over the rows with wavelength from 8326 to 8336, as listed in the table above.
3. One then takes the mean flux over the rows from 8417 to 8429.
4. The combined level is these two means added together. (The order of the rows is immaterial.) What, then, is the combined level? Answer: 15.5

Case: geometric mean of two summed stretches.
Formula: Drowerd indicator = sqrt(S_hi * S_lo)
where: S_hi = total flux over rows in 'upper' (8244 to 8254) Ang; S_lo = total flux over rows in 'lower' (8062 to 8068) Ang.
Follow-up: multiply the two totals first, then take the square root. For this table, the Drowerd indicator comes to 31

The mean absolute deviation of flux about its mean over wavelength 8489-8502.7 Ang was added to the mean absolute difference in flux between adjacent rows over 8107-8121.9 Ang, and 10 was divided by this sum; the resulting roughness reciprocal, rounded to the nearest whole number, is 13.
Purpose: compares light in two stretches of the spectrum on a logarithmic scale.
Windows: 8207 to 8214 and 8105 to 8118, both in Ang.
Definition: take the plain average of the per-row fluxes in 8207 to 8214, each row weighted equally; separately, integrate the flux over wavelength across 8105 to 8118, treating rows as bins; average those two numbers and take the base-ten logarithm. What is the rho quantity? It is 1.75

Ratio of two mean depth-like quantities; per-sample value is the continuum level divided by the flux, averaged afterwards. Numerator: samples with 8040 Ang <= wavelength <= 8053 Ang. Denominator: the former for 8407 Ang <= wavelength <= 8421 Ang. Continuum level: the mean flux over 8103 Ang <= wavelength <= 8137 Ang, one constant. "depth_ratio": 0.97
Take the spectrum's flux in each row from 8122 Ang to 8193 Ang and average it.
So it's 7.98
